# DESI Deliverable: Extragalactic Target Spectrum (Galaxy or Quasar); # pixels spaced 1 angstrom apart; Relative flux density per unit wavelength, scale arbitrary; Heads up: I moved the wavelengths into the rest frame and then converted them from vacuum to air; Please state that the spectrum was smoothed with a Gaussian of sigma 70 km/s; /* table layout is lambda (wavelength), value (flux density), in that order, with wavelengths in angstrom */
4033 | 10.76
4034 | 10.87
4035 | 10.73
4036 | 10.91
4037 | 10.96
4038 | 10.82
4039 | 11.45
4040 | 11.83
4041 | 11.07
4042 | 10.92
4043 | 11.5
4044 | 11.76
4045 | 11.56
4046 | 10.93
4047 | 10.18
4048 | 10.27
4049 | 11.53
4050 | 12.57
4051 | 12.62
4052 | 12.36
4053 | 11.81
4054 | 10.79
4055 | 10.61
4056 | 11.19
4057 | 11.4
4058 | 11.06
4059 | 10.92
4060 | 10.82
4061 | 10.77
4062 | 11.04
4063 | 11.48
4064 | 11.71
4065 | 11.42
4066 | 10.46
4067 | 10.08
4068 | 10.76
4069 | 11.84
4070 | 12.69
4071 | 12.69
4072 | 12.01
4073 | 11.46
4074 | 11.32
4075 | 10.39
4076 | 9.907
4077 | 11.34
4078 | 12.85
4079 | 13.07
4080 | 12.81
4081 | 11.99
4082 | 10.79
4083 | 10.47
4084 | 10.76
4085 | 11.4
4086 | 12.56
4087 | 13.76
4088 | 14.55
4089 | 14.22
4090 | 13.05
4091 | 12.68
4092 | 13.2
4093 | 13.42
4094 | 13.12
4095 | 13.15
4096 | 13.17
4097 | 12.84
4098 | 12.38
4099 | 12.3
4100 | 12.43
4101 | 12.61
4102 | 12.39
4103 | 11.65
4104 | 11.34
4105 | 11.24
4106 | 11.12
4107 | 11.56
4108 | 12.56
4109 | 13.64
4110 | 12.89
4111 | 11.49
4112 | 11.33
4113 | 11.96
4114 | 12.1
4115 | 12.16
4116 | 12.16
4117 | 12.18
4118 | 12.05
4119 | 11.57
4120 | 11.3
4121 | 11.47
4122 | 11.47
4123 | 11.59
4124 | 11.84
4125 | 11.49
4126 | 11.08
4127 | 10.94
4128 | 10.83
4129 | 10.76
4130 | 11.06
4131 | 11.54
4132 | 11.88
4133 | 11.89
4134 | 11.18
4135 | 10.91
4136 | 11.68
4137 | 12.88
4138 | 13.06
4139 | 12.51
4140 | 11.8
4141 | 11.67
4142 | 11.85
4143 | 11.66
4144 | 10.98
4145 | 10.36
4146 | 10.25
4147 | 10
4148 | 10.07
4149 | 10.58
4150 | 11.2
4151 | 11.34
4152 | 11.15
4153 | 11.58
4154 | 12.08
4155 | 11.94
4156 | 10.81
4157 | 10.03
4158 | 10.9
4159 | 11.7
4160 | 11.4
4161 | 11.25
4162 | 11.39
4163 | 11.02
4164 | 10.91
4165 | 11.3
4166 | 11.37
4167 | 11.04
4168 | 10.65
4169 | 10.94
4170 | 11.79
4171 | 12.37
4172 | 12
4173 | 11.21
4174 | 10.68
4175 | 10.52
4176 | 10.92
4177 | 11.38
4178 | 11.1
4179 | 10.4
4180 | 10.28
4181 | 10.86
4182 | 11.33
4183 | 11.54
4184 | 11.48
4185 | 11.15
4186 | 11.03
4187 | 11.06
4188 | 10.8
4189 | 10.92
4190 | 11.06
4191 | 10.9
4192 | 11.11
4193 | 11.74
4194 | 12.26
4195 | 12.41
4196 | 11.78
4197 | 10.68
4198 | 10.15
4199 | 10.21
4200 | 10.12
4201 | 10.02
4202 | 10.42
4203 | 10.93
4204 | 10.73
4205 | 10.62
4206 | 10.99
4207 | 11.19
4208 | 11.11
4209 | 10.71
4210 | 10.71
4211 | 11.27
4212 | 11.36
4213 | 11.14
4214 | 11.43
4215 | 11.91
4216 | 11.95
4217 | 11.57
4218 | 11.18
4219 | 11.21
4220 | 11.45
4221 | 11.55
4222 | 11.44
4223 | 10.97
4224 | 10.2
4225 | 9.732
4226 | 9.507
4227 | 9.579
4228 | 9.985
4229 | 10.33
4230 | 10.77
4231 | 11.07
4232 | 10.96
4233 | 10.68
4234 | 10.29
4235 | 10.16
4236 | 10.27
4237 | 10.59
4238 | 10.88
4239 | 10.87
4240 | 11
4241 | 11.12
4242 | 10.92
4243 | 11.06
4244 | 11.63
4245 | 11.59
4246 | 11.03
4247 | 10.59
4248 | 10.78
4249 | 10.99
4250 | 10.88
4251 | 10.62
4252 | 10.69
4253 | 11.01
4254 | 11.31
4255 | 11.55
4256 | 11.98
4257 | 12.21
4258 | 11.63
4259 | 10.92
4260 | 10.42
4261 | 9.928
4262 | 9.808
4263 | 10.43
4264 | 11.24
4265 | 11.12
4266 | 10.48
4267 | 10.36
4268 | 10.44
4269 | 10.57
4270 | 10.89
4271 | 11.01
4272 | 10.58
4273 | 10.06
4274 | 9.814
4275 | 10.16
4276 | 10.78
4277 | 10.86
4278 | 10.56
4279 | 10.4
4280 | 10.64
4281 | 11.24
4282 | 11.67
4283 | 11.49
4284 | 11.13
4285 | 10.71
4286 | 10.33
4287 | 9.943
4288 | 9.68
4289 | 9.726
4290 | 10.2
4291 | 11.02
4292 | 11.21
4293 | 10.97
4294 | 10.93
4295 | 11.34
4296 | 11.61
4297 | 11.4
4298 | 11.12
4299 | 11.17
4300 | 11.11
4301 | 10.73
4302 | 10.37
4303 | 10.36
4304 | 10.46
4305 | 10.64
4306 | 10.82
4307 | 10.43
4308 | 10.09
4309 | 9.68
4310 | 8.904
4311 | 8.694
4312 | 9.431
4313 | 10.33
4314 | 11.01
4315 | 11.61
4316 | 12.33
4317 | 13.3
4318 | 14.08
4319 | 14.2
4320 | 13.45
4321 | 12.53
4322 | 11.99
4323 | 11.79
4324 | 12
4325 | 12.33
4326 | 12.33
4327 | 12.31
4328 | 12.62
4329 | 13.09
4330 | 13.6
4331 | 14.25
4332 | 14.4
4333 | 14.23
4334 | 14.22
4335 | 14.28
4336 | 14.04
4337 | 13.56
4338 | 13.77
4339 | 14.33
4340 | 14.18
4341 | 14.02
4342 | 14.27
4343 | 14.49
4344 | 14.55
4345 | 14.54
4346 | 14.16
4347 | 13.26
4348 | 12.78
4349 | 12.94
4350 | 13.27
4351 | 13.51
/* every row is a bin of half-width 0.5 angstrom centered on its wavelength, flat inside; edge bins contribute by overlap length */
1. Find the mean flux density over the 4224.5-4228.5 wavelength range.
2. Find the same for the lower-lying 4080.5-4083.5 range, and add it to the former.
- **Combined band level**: 20.8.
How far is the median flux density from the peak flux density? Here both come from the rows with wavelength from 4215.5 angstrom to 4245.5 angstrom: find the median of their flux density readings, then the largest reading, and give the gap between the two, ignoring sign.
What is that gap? 1.0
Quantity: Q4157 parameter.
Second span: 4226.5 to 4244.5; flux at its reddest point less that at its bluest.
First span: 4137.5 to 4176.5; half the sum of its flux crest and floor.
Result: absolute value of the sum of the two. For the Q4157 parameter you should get 13.6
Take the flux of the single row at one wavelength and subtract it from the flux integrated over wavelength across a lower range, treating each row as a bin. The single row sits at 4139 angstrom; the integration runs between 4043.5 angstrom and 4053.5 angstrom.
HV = 103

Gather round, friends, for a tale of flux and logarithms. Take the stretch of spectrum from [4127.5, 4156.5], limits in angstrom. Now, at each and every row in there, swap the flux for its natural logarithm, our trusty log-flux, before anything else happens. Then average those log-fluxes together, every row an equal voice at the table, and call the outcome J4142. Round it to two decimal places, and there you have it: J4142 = 2.43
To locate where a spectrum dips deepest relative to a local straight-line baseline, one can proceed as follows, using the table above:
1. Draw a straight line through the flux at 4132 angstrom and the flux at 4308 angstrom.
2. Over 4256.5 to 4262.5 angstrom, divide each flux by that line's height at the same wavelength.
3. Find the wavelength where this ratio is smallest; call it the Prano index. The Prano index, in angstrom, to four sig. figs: 4262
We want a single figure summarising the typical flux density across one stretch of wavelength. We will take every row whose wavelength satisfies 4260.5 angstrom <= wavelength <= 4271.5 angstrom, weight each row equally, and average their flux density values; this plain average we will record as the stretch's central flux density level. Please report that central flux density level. 10.6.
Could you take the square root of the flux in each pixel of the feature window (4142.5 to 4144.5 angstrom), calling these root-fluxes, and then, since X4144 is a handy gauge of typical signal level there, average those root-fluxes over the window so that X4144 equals 3.36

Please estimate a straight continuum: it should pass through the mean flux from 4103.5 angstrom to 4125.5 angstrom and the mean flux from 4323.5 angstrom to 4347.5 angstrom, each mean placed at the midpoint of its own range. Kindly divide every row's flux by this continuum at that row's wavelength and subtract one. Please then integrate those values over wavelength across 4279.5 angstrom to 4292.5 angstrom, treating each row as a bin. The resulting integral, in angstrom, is -3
